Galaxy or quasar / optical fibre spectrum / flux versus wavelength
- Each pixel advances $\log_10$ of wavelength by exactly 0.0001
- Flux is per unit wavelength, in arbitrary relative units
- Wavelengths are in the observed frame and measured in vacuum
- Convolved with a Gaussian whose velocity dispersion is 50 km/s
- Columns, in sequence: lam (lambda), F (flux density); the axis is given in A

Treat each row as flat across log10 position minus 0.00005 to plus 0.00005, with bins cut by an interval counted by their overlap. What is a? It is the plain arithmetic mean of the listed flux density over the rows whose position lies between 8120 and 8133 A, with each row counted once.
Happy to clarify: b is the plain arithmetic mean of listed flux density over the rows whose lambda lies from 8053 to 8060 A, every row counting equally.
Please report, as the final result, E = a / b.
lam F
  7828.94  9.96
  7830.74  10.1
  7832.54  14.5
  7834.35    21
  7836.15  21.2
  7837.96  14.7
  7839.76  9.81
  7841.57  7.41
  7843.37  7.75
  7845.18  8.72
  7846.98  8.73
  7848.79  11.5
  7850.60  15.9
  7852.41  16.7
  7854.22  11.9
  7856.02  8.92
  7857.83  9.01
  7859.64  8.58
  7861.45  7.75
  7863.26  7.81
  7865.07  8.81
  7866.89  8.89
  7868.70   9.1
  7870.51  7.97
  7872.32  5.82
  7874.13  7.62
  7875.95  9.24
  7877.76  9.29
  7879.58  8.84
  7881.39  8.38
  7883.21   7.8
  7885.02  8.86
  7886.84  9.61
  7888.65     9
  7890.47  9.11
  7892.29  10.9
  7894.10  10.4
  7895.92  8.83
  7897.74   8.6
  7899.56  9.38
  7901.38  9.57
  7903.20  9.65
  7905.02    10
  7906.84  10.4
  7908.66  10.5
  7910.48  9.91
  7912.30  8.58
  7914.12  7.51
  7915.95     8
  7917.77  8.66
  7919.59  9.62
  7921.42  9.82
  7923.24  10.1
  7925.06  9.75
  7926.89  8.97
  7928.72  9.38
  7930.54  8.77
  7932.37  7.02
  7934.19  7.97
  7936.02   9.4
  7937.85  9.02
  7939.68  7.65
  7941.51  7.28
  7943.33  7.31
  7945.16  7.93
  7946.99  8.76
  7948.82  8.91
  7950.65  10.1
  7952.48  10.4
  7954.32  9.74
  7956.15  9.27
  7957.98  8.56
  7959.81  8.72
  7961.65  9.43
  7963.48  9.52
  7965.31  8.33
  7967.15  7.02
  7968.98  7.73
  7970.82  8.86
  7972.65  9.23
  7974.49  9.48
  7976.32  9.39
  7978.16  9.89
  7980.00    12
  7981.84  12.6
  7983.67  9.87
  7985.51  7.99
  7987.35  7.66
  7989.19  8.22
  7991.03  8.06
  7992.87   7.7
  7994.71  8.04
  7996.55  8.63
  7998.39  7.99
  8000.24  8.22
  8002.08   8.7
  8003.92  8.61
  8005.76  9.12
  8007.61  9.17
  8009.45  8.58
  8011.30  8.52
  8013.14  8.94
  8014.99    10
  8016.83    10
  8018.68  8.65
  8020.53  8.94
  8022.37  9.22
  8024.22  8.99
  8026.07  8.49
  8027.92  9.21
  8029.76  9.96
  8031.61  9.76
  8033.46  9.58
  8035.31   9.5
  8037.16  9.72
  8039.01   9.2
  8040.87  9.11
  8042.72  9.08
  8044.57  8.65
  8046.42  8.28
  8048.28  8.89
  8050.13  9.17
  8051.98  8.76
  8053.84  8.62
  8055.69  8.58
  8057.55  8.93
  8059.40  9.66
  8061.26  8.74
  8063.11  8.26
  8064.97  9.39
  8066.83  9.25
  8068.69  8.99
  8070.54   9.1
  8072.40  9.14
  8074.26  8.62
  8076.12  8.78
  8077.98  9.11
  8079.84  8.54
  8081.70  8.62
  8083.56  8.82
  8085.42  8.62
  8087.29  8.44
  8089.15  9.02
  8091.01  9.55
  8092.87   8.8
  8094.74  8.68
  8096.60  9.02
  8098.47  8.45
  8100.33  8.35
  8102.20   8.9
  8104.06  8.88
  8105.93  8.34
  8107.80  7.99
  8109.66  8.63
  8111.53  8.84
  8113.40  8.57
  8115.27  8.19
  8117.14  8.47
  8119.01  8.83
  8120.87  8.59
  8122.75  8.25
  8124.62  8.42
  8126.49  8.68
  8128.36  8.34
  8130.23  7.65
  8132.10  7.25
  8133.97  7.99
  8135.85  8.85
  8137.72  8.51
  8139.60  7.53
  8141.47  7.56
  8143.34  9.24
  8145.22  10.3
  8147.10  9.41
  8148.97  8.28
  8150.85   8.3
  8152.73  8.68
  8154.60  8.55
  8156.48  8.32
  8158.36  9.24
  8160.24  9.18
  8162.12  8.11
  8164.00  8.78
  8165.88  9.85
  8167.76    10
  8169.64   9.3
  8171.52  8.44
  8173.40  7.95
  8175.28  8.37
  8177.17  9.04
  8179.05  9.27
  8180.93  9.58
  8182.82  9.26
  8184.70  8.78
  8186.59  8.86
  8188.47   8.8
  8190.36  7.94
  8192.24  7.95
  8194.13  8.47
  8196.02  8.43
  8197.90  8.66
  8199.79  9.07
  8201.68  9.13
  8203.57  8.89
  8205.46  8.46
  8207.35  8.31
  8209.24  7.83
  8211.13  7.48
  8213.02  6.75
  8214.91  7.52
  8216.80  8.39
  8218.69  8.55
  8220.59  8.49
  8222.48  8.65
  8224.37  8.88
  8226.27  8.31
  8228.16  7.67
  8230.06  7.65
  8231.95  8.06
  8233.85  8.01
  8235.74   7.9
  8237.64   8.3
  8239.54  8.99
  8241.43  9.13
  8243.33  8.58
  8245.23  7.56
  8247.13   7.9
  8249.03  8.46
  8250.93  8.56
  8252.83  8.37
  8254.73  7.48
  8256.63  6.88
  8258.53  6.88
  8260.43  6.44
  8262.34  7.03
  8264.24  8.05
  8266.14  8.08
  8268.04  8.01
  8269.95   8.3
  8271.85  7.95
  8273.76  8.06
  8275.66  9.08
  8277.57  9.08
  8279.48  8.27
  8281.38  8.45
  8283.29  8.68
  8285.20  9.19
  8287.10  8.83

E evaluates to 0.913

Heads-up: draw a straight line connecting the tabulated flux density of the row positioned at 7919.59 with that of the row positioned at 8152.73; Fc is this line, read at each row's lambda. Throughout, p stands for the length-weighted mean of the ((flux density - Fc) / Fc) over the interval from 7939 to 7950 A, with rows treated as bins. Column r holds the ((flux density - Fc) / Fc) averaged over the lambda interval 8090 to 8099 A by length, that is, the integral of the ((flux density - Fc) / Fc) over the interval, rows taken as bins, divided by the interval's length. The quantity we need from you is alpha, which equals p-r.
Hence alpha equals -0.16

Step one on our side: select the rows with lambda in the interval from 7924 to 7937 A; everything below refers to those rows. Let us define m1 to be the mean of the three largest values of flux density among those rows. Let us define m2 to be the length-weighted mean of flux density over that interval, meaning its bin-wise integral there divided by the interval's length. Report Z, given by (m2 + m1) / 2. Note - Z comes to 9.1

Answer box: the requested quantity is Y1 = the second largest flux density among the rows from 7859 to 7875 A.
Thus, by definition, 8.89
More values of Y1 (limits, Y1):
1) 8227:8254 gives 8.99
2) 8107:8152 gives 9.41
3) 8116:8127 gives 8.68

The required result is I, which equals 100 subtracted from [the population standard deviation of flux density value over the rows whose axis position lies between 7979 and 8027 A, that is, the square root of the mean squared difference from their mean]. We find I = -98.8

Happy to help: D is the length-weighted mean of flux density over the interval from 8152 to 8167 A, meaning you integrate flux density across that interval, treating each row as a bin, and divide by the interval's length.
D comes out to 8.9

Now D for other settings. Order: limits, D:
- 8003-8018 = 9.1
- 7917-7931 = 9.4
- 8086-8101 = 8.8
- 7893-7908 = 9.6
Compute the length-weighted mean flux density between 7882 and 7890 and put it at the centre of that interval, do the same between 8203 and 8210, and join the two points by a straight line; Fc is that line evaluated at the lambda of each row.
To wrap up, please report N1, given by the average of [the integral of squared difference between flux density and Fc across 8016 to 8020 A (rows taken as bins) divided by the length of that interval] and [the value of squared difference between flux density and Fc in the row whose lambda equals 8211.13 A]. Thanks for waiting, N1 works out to 0.80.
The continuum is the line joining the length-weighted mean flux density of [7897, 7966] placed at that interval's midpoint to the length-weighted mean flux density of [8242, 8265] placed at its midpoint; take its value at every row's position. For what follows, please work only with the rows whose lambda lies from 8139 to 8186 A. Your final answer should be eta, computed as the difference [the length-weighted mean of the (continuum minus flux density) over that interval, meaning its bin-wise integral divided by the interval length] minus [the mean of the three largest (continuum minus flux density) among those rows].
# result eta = -1.23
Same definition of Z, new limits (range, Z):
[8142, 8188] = 9.5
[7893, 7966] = 9.7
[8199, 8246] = 8.7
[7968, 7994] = 10.3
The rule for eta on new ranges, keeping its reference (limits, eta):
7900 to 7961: -1.77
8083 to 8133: -0.85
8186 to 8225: -1.07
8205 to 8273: -1.28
